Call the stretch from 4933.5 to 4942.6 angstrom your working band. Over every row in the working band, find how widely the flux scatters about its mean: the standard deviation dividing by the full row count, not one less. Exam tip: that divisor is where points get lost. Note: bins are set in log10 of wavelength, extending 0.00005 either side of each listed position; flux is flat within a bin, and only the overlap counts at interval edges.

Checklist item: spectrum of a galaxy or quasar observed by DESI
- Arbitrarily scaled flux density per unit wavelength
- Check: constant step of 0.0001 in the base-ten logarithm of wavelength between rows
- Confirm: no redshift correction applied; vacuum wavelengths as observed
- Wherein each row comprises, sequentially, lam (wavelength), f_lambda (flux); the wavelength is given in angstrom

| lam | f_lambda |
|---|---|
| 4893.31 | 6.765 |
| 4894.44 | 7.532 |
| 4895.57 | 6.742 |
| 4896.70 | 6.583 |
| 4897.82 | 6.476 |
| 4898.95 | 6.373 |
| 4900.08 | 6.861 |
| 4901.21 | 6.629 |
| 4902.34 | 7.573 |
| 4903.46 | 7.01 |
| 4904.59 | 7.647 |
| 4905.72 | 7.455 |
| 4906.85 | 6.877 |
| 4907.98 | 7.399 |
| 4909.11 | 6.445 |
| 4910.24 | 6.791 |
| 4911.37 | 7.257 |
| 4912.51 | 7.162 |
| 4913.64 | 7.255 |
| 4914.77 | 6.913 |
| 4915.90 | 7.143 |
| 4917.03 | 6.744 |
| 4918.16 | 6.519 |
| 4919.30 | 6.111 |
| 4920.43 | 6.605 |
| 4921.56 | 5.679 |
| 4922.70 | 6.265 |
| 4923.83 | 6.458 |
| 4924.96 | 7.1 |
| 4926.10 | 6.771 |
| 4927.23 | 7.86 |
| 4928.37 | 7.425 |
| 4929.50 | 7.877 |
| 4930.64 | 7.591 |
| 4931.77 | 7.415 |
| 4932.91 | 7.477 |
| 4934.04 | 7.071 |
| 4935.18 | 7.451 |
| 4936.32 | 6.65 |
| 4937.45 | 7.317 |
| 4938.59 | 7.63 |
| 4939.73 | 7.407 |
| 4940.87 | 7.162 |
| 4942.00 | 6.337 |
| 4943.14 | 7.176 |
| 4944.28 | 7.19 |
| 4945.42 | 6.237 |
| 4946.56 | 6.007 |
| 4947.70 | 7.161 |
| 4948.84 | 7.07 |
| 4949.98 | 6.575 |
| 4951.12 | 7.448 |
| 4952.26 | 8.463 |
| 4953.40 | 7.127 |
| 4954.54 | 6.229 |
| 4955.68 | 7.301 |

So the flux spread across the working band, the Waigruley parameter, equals 0.41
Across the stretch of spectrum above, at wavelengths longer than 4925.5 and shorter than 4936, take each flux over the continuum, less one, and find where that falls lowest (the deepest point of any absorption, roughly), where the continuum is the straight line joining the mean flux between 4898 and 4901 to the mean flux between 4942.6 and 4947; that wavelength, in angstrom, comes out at 4926.10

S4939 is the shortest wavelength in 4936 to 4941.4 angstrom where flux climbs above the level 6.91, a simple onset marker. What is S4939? 4937.45 angstrom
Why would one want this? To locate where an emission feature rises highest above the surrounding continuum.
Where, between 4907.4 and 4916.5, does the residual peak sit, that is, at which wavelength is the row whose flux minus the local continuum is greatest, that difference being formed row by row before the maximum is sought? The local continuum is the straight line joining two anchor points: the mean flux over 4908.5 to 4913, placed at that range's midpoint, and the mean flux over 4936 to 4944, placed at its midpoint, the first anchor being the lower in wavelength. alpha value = 4907.98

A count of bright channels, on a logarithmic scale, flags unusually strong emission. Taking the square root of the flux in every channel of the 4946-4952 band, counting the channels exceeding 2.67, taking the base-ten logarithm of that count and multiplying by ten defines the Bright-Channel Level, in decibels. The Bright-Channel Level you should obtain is 3.0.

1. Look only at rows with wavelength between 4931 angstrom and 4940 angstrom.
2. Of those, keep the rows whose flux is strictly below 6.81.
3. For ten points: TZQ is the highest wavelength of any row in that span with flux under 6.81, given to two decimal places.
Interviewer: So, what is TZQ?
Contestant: 4936.32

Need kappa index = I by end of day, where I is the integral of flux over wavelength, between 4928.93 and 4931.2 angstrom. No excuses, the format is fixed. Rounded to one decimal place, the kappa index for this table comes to 17.6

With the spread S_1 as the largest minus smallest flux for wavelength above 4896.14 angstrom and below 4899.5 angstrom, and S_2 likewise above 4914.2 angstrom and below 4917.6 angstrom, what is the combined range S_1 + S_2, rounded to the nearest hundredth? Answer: 0.61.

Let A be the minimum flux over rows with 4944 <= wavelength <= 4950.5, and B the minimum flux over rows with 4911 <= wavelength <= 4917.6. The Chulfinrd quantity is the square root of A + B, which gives 3.57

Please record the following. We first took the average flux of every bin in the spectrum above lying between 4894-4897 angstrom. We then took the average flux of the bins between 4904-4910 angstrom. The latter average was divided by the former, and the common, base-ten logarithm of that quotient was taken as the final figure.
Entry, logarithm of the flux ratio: 0.01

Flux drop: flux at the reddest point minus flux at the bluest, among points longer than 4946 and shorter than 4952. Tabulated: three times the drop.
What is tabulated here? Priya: 4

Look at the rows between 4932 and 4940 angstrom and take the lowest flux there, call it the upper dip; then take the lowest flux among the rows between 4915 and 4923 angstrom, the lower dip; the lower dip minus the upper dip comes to -1.0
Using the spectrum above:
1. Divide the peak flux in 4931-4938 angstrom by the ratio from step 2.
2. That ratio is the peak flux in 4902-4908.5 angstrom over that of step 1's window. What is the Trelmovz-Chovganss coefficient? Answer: 7.3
